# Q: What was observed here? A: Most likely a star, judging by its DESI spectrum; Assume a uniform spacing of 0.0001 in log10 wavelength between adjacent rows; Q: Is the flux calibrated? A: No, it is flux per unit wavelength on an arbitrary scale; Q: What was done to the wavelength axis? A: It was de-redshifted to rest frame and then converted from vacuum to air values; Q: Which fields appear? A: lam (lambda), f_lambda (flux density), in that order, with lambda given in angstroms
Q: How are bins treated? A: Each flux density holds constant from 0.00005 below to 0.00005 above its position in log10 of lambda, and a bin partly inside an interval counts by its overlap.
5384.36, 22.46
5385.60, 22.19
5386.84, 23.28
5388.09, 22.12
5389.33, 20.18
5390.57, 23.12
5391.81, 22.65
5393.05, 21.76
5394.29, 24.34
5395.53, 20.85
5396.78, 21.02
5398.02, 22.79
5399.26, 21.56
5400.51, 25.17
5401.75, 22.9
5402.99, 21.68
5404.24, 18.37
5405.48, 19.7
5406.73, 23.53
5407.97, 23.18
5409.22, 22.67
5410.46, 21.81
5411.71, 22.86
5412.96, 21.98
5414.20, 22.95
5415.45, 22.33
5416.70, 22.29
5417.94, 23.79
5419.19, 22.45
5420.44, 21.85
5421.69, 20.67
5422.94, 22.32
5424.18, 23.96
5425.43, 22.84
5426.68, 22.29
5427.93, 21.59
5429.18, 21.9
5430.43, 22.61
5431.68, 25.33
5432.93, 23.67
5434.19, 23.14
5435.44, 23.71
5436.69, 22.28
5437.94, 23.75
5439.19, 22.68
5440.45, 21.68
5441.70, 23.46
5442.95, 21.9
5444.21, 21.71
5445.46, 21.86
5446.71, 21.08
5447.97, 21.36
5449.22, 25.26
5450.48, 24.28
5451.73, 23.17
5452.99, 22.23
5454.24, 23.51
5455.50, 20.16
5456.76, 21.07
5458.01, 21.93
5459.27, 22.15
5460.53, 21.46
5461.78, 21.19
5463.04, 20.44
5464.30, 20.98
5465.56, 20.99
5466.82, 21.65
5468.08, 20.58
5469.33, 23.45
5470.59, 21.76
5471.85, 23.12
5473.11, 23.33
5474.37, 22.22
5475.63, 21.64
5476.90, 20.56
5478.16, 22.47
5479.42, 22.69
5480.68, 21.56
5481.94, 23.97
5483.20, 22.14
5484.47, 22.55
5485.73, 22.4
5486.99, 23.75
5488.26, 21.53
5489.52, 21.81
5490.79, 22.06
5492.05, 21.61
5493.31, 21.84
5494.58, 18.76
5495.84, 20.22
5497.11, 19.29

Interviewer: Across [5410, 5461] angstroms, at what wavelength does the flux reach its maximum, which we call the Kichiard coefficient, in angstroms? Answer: 5431.68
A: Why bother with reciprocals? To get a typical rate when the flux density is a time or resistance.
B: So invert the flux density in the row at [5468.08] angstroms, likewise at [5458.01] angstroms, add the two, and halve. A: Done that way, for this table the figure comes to 0.0471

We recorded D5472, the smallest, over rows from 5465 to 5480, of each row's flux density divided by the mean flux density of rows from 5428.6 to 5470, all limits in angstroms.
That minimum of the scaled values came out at 0.921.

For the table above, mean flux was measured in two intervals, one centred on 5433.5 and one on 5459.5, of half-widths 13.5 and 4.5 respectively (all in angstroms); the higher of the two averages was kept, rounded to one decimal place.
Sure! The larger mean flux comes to 22.6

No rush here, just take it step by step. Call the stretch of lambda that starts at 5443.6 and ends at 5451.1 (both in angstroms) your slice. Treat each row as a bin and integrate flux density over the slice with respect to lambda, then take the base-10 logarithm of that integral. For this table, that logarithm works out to 2.23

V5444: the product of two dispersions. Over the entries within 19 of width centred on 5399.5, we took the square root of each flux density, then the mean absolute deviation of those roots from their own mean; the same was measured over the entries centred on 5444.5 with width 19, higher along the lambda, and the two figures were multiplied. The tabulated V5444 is 0.0152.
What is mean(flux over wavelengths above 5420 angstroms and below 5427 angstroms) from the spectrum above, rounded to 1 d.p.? 22.3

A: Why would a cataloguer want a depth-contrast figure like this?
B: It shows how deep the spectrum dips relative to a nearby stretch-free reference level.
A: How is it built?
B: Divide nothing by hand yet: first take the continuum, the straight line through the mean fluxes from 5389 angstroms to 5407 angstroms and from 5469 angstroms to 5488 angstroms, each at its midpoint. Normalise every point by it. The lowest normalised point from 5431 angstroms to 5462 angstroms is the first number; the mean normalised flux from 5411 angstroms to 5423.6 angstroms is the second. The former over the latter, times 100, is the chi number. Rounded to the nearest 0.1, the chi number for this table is 89.2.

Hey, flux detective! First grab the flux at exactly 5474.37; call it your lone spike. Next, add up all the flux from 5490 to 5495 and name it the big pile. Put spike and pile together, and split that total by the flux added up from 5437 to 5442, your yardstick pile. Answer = 1.16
